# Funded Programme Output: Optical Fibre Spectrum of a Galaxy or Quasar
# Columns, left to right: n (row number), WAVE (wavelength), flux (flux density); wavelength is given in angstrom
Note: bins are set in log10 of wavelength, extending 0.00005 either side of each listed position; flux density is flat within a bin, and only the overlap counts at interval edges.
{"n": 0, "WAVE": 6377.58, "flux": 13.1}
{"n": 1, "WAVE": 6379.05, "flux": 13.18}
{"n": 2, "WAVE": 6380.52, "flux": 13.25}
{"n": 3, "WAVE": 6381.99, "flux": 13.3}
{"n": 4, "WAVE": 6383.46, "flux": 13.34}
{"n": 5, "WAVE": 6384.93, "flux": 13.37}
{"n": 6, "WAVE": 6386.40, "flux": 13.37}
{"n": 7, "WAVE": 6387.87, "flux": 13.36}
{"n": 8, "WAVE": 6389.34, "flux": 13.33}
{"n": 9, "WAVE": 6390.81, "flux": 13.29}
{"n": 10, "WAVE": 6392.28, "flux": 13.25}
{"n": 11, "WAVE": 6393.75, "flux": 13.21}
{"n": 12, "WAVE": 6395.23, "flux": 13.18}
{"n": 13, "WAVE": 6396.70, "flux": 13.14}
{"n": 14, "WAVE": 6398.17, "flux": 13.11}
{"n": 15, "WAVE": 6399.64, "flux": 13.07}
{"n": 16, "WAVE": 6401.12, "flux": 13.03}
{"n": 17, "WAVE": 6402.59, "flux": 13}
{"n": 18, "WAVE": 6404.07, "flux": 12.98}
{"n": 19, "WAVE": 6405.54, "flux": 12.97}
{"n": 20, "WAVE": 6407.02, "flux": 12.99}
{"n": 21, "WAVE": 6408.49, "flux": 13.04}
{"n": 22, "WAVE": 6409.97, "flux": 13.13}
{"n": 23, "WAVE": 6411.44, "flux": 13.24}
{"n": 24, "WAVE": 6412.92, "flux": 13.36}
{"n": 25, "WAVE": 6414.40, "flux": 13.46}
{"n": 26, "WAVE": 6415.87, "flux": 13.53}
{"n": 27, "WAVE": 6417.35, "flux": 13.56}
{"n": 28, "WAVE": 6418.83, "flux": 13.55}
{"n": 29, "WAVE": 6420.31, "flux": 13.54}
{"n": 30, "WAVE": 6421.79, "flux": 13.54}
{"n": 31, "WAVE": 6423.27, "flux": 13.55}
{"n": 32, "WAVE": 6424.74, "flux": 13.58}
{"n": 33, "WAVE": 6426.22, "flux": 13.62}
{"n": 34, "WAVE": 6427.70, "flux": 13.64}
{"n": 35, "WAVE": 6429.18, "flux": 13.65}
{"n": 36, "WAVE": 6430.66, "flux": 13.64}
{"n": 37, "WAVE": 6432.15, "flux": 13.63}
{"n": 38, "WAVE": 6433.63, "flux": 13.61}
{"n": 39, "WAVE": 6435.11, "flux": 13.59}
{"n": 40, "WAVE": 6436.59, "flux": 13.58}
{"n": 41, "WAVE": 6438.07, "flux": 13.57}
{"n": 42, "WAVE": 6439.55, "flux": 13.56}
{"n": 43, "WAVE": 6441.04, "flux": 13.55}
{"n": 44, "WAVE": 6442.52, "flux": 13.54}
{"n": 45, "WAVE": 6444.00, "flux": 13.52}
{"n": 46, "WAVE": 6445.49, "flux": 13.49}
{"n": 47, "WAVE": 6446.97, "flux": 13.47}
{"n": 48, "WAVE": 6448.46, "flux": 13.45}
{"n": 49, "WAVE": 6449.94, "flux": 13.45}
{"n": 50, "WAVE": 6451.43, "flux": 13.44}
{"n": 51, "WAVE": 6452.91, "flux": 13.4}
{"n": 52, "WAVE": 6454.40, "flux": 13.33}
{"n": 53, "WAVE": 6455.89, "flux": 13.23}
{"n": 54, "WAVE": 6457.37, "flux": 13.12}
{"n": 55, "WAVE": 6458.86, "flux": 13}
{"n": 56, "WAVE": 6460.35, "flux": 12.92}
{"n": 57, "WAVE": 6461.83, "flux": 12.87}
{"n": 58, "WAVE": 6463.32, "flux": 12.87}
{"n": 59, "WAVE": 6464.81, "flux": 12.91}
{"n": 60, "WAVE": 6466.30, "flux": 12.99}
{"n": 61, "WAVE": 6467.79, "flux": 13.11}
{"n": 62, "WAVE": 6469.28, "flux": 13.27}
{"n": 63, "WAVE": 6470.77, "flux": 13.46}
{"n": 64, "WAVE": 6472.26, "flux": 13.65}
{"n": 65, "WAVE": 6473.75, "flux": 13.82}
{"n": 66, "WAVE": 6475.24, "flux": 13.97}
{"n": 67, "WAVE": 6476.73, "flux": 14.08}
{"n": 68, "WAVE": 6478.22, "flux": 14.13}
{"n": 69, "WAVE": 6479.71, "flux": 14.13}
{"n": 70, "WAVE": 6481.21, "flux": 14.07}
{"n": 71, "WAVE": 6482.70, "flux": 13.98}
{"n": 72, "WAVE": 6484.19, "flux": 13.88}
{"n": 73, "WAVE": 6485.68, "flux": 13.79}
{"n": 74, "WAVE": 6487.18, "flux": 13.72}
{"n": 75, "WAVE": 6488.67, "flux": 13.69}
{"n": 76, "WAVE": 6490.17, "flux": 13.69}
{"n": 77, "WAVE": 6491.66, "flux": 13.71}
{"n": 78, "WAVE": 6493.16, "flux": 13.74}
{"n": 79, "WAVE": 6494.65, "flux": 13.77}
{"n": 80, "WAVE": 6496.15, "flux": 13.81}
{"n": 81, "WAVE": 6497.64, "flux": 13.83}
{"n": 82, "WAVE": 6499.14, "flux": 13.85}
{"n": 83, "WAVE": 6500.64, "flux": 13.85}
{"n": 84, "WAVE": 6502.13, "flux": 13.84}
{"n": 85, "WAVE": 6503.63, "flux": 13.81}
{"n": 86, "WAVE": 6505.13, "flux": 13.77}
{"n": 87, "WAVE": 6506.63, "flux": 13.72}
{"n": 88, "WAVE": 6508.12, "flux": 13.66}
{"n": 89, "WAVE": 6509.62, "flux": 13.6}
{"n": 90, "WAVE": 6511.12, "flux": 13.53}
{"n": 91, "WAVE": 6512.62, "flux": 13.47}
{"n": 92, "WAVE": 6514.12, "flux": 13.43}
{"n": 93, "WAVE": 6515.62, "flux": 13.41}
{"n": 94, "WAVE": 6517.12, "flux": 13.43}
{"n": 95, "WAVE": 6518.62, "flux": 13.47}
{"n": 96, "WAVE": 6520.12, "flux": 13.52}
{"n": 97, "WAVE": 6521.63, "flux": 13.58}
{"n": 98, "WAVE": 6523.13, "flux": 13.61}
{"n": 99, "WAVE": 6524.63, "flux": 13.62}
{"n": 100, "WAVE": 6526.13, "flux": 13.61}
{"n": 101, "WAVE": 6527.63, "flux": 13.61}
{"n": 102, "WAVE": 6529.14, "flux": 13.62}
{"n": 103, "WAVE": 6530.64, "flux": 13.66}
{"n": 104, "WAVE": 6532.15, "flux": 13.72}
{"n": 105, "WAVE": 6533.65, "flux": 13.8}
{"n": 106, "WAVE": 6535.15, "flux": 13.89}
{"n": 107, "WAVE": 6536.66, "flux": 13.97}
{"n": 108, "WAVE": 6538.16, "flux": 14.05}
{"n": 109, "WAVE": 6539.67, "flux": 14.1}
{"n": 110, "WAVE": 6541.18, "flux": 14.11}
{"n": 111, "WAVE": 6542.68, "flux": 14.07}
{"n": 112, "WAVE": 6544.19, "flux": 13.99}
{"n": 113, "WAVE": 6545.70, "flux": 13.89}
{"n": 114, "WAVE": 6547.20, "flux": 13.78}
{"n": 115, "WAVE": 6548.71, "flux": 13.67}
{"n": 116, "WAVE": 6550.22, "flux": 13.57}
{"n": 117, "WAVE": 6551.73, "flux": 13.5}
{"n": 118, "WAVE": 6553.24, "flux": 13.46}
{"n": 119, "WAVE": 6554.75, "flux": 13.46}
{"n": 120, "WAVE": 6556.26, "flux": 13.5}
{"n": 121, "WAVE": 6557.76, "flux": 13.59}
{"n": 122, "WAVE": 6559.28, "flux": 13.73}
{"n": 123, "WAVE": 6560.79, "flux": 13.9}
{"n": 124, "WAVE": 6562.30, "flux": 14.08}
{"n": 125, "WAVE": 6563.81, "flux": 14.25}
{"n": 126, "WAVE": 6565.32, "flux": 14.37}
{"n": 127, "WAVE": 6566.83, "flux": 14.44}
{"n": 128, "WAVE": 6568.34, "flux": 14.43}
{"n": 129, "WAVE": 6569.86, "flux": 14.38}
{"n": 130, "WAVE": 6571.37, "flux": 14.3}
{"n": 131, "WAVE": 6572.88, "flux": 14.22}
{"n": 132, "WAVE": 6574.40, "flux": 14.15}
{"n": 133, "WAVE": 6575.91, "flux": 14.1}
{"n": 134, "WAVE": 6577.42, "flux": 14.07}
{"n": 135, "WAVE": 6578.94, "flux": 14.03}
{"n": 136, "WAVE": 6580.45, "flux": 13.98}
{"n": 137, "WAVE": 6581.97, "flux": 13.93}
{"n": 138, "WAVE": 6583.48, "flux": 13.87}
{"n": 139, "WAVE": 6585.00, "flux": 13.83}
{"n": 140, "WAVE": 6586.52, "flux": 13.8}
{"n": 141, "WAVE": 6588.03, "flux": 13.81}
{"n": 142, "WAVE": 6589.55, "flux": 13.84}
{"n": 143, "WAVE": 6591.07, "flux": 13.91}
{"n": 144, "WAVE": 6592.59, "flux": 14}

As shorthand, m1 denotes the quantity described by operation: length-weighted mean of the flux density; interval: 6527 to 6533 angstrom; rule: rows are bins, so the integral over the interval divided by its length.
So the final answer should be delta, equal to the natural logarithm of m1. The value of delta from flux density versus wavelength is 2.61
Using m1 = 13.64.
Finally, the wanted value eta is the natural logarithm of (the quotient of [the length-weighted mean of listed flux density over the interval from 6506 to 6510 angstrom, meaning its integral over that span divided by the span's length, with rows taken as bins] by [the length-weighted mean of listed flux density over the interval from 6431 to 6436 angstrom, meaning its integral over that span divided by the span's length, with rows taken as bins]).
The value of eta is 0.01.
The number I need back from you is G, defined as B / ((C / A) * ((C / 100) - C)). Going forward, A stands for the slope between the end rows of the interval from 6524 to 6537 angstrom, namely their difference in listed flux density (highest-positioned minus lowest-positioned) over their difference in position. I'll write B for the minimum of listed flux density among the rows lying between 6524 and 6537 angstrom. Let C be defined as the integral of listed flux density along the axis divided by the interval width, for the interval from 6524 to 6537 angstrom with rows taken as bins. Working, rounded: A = 0.029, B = 13.61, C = 13.7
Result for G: -0.0021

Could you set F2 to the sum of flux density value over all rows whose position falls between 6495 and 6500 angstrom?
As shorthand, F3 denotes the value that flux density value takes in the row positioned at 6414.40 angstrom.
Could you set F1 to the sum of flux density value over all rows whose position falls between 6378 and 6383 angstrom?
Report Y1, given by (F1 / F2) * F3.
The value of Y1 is 12.9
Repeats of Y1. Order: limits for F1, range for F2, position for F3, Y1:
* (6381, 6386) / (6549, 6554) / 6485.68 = 13.6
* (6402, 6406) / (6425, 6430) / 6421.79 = 12.9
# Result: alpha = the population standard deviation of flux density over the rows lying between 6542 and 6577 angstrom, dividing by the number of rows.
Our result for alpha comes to 0.33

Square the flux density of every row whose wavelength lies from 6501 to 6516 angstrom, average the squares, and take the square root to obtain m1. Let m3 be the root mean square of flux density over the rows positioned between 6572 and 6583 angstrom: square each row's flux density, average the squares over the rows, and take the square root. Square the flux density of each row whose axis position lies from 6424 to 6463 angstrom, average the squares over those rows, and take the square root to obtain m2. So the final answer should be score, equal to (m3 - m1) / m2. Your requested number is 0.033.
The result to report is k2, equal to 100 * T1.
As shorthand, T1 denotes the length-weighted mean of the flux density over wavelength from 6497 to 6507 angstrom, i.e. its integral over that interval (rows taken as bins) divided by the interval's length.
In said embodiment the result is 1380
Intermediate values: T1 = 13.8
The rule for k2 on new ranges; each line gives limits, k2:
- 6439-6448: 1351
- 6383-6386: 1336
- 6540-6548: 1398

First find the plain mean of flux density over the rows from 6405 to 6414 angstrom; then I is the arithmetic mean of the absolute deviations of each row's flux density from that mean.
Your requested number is 0.12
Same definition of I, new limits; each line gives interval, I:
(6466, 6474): 0.26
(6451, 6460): 0.14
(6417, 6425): 0.01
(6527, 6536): 0.09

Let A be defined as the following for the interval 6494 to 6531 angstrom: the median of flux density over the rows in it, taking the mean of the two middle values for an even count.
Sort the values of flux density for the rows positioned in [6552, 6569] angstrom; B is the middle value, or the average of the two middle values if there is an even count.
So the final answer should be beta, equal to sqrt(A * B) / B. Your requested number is 0.99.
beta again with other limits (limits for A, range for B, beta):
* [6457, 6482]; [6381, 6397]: 1.00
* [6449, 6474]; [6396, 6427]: 1.00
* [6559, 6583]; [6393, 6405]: 1.04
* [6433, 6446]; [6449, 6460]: 1.01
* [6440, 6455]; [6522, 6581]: 0.98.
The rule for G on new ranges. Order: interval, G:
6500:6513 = 0.0023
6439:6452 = 0.0008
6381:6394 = 0.0006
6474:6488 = 0.0015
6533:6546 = -0.0005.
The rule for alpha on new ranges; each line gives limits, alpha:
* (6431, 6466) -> 0.26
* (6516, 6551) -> 0.21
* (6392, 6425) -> 0.22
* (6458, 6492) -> 0.45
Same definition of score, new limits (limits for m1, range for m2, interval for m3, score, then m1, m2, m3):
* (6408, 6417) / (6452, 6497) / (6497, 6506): 0.039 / 13.3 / 13.5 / 13.8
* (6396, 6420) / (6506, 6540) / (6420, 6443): 0.028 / 13.2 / 13.7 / 13.6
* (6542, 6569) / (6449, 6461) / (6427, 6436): -0.019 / 13.9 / 13.2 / 13.6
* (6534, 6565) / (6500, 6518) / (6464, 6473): -0.044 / 13.8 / 13.6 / 13.2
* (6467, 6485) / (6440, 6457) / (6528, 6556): 0.000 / 13.8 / 13.4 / 13.8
